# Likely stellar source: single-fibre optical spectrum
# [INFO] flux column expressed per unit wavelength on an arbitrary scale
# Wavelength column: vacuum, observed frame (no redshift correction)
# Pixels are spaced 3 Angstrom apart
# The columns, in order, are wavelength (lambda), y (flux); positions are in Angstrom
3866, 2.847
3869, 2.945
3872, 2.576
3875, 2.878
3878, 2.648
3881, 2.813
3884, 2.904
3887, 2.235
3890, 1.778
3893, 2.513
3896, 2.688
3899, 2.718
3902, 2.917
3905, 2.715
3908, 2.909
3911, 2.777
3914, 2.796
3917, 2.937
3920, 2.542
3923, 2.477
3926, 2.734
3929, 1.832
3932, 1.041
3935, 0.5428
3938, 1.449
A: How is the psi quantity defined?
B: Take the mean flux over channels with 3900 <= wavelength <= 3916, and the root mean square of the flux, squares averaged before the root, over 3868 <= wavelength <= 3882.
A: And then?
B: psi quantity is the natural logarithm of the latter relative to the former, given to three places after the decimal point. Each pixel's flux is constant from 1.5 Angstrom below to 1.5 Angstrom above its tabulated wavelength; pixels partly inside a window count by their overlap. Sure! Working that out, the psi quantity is -0.017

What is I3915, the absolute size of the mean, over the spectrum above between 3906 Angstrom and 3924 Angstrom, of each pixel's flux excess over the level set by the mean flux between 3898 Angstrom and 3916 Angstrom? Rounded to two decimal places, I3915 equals 0.07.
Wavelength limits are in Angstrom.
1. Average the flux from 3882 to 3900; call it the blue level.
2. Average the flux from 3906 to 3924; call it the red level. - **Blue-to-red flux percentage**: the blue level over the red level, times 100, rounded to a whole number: 90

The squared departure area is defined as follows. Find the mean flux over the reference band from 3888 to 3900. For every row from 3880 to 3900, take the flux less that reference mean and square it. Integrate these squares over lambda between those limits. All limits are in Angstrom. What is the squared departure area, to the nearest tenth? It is 3.0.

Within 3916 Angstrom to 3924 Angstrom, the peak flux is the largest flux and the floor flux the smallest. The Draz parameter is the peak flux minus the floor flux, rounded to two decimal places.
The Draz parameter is 0.46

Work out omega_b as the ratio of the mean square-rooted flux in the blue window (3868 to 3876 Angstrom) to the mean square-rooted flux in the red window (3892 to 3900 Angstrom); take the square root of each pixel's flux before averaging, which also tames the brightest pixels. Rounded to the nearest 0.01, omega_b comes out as 1.03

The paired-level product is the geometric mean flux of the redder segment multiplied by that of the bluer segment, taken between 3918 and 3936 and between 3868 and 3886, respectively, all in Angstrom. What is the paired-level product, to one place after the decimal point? 4.5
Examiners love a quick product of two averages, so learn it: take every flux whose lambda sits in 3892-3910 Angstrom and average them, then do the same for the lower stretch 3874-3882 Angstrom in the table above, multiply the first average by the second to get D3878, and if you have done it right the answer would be 7.6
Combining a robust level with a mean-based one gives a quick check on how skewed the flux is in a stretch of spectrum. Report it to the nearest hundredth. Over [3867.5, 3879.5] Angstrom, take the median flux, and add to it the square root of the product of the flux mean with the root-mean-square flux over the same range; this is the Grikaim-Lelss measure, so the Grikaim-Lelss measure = 5.53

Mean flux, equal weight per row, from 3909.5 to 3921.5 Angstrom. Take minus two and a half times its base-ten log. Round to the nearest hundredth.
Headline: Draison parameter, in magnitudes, -1.10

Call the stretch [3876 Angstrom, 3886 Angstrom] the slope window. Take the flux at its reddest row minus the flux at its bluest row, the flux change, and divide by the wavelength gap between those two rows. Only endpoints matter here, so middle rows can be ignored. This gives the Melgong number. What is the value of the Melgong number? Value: 0.04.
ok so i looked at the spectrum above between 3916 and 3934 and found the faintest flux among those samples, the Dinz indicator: 1.041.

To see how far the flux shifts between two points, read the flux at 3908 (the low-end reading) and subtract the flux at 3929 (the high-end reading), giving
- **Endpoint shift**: 1.1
